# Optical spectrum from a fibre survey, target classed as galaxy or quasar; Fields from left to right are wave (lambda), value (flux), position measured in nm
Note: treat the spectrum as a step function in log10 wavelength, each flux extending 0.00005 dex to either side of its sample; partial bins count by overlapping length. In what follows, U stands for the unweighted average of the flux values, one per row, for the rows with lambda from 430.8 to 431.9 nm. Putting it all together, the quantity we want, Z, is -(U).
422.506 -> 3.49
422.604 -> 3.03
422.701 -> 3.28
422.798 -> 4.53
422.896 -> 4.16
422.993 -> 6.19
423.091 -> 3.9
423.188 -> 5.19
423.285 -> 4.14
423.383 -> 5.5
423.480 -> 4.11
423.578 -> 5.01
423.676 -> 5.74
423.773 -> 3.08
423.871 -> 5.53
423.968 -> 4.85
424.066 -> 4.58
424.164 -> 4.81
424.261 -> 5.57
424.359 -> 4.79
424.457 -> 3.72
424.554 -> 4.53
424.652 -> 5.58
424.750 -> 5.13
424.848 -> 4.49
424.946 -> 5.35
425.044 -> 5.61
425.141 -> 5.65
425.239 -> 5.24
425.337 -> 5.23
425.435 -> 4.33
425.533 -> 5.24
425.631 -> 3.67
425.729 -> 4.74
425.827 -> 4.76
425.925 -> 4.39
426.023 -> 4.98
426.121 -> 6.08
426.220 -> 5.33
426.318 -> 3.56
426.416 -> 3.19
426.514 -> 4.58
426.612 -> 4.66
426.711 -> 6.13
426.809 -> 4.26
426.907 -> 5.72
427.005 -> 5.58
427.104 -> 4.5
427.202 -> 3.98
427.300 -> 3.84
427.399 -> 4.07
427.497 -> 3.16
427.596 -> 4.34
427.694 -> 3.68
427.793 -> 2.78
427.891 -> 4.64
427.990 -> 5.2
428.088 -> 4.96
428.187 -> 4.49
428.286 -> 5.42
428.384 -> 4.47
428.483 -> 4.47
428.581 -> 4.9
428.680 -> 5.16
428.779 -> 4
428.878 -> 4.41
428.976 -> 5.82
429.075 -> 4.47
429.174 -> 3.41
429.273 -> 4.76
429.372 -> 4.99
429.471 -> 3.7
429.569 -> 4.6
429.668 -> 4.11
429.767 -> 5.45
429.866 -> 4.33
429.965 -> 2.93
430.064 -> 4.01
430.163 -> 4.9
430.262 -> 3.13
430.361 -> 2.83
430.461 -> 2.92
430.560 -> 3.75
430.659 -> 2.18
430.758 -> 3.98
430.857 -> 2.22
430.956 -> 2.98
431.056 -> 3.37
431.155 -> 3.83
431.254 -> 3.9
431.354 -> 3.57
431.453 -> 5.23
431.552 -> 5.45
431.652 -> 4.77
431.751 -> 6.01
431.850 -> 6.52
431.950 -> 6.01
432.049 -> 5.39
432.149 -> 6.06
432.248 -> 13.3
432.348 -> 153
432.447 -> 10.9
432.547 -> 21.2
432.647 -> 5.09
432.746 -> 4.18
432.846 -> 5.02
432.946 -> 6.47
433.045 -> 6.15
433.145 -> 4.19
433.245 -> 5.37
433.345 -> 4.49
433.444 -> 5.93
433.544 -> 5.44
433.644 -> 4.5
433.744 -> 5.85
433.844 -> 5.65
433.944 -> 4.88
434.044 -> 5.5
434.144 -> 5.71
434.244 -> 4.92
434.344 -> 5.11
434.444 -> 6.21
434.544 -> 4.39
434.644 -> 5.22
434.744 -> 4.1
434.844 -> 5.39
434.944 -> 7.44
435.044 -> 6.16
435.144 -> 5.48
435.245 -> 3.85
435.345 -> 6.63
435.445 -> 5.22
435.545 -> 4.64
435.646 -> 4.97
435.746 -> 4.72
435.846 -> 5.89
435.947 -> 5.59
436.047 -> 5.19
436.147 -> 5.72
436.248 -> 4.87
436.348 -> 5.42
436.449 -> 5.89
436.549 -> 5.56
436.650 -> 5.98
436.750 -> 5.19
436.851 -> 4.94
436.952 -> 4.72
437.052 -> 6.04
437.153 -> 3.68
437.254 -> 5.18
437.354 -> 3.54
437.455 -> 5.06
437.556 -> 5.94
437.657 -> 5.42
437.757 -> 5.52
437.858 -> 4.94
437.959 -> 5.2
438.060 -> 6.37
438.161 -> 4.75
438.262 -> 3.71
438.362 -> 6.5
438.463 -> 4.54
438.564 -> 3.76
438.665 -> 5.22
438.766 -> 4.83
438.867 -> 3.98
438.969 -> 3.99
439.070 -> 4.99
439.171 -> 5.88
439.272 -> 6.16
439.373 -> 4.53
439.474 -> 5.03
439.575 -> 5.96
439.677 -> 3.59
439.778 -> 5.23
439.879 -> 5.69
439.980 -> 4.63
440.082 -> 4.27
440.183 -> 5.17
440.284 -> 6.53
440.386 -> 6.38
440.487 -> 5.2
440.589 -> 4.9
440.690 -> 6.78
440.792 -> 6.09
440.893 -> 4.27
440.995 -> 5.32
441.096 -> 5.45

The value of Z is -4.35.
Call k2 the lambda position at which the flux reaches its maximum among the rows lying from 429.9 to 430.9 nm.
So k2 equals 430.163 nm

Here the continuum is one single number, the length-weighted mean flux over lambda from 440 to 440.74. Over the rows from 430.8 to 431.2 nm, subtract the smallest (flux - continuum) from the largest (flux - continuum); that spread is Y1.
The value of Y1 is 1.6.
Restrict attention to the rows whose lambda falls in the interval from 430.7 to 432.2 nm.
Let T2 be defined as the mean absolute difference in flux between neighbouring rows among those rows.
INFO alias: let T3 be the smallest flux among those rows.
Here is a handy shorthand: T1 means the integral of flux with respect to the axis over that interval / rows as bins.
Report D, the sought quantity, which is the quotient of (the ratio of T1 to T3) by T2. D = 4.4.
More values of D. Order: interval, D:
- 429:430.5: 2.3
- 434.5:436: 1.8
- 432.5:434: 1.1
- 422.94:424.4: 1.9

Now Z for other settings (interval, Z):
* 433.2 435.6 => -5.34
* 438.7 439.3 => -4.97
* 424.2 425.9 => -4.92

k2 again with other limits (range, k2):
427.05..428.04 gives 427.990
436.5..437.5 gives 437.052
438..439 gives 438.362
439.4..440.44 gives 440.284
